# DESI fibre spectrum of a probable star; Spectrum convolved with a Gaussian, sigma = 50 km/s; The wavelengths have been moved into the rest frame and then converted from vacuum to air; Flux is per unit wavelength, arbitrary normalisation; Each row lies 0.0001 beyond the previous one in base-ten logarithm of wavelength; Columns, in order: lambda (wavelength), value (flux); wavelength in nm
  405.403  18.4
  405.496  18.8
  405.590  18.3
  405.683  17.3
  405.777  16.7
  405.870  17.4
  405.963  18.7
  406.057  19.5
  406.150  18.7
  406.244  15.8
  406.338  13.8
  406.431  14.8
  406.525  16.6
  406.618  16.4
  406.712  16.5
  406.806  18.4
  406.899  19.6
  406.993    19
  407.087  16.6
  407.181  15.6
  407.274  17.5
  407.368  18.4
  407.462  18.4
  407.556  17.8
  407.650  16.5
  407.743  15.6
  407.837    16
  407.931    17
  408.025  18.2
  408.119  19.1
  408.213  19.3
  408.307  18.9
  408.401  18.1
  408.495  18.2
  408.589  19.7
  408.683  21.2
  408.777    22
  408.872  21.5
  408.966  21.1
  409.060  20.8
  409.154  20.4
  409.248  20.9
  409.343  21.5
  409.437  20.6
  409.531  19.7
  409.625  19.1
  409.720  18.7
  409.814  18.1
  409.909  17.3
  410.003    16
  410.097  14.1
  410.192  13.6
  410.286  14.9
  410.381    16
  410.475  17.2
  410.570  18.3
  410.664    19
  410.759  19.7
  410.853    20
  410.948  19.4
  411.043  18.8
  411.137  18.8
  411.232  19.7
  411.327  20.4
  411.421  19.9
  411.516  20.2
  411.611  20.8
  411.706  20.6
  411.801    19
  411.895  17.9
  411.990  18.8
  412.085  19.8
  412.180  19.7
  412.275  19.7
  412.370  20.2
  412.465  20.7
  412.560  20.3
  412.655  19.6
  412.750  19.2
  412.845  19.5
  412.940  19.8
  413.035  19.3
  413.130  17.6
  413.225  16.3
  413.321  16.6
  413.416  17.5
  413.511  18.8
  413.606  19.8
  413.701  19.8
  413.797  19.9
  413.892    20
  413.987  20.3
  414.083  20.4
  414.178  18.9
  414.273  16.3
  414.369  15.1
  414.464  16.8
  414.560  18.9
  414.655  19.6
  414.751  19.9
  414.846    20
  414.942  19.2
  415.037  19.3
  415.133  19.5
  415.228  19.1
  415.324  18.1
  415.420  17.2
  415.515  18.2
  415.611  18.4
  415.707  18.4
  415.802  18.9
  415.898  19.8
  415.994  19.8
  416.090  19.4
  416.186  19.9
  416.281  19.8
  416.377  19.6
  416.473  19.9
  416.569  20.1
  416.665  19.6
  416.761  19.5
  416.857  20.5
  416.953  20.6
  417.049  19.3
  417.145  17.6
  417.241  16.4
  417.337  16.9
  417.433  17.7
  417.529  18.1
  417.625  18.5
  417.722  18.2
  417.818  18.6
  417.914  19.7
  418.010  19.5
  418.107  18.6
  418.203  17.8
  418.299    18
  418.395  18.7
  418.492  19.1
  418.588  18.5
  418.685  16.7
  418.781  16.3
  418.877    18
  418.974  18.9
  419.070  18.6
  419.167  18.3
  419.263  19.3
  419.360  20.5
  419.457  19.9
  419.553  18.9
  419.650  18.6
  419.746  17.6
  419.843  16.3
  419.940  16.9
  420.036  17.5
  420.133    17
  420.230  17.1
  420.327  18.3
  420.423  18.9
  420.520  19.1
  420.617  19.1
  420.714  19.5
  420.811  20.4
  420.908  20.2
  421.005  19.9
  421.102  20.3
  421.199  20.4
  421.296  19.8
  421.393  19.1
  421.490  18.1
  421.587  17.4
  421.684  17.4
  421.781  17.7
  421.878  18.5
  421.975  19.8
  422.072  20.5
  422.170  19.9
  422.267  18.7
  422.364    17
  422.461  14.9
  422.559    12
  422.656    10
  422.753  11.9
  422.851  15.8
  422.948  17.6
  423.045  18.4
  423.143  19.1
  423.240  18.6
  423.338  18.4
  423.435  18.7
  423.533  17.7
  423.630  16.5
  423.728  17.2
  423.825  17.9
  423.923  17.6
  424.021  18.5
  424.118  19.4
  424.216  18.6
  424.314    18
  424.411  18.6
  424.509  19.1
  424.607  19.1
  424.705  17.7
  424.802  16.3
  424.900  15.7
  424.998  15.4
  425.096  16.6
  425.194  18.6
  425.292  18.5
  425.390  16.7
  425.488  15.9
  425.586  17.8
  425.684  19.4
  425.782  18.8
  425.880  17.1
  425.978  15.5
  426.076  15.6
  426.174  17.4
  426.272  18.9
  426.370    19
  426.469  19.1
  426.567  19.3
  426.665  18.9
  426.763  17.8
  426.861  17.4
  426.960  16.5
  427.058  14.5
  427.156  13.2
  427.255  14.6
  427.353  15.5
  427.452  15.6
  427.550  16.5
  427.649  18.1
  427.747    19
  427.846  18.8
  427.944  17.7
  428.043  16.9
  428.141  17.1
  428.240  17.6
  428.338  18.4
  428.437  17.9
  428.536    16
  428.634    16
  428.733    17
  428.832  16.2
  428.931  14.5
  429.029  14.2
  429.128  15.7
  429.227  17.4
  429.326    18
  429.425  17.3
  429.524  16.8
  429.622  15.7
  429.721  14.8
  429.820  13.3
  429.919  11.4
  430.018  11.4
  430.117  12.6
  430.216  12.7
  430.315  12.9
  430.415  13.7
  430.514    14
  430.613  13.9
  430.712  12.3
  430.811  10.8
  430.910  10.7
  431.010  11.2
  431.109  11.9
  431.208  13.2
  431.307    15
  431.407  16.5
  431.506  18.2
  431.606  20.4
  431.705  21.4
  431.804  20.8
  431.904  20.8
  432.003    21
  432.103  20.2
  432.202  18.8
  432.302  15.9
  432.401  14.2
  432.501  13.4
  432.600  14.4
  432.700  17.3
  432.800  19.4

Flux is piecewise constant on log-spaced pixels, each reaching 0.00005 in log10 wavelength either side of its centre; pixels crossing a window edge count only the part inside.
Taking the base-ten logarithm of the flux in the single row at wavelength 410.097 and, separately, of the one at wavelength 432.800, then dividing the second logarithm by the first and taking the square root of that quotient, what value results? 1.059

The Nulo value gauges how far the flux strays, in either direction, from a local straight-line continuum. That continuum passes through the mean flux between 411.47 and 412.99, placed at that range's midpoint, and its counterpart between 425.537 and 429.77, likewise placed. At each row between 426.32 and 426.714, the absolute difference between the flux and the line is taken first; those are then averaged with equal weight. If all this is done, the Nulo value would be 1.9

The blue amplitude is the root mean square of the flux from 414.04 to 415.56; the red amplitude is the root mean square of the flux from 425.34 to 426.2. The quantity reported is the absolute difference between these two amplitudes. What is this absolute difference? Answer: 1.4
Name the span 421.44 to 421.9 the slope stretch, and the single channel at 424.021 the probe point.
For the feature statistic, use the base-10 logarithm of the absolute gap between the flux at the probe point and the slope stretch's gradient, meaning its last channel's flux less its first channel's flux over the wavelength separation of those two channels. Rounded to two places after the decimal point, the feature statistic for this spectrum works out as 1.24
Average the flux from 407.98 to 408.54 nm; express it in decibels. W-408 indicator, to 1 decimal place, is 12.7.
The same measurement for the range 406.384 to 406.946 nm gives 12.3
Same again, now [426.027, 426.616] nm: 12.6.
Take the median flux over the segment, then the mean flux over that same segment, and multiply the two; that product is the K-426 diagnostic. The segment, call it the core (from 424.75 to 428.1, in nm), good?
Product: 296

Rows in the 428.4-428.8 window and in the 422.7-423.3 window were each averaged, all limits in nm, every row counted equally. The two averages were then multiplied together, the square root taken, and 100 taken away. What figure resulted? -83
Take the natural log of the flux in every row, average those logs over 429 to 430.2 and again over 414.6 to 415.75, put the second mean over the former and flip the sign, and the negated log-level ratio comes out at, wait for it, -1.09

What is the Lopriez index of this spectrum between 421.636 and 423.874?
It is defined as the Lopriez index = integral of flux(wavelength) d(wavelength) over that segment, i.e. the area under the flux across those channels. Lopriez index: 38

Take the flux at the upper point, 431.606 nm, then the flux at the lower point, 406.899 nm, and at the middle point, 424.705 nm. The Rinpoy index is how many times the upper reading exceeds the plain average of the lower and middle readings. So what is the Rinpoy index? 1.09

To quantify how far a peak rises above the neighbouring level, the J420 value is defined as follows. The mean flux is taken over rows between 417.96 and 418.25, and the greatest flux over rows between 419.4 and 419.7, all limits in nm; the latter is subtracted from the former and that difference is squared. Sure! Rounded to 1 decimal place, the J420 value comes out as 1.6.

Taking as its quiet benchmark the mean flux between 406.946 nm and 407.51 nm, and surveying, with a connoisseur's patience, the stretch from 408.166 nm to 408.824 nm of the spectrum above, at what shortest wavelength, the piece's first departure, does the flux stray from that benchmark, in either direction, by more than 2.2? 408.683 nm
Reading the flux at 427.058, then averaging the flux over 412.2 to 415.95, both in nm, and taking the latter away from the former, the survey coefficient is -4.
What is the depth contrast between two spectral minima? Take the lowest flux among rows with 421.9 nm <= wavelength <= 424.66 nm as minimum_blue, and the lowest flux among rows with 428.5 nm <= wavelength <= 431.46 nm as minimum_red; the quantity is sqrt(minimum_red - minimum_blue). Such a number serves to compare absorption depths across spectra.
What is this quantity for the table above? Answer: 0.84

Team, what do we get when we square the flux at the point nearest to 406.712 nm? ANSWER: 272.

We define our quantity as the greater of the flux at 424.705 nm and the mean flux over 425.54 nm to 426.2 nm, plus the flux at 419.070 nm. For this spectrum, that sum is 36.3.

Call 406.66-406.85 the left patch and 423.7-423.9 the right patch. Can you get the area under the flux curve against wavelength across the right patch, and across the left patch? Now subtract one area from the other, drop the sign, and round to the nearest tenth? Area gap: 0.2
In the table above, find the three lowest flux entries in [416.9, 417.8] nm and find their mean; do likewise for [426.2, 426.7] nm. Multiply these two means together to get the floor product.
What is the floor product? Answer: 321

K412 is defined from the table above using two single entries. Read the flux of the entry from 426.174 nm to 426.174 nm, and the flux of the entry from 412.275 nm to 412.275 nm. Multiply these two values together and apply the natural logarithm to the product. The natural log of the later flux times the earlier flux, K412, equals 5.8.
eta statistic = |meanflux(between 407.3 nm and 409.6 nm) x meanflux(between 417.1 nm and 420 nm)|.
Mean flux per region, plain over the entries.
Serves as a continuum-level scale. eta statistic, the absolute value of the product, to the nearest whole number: 350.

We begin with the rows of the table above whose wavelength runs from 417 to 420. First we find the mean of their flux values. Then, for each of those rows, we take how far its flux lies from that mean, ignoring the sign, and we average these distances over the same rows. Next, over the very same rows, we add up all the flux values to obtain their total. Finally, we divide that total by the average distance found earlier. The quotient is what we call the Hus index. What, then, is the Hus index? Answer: 669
